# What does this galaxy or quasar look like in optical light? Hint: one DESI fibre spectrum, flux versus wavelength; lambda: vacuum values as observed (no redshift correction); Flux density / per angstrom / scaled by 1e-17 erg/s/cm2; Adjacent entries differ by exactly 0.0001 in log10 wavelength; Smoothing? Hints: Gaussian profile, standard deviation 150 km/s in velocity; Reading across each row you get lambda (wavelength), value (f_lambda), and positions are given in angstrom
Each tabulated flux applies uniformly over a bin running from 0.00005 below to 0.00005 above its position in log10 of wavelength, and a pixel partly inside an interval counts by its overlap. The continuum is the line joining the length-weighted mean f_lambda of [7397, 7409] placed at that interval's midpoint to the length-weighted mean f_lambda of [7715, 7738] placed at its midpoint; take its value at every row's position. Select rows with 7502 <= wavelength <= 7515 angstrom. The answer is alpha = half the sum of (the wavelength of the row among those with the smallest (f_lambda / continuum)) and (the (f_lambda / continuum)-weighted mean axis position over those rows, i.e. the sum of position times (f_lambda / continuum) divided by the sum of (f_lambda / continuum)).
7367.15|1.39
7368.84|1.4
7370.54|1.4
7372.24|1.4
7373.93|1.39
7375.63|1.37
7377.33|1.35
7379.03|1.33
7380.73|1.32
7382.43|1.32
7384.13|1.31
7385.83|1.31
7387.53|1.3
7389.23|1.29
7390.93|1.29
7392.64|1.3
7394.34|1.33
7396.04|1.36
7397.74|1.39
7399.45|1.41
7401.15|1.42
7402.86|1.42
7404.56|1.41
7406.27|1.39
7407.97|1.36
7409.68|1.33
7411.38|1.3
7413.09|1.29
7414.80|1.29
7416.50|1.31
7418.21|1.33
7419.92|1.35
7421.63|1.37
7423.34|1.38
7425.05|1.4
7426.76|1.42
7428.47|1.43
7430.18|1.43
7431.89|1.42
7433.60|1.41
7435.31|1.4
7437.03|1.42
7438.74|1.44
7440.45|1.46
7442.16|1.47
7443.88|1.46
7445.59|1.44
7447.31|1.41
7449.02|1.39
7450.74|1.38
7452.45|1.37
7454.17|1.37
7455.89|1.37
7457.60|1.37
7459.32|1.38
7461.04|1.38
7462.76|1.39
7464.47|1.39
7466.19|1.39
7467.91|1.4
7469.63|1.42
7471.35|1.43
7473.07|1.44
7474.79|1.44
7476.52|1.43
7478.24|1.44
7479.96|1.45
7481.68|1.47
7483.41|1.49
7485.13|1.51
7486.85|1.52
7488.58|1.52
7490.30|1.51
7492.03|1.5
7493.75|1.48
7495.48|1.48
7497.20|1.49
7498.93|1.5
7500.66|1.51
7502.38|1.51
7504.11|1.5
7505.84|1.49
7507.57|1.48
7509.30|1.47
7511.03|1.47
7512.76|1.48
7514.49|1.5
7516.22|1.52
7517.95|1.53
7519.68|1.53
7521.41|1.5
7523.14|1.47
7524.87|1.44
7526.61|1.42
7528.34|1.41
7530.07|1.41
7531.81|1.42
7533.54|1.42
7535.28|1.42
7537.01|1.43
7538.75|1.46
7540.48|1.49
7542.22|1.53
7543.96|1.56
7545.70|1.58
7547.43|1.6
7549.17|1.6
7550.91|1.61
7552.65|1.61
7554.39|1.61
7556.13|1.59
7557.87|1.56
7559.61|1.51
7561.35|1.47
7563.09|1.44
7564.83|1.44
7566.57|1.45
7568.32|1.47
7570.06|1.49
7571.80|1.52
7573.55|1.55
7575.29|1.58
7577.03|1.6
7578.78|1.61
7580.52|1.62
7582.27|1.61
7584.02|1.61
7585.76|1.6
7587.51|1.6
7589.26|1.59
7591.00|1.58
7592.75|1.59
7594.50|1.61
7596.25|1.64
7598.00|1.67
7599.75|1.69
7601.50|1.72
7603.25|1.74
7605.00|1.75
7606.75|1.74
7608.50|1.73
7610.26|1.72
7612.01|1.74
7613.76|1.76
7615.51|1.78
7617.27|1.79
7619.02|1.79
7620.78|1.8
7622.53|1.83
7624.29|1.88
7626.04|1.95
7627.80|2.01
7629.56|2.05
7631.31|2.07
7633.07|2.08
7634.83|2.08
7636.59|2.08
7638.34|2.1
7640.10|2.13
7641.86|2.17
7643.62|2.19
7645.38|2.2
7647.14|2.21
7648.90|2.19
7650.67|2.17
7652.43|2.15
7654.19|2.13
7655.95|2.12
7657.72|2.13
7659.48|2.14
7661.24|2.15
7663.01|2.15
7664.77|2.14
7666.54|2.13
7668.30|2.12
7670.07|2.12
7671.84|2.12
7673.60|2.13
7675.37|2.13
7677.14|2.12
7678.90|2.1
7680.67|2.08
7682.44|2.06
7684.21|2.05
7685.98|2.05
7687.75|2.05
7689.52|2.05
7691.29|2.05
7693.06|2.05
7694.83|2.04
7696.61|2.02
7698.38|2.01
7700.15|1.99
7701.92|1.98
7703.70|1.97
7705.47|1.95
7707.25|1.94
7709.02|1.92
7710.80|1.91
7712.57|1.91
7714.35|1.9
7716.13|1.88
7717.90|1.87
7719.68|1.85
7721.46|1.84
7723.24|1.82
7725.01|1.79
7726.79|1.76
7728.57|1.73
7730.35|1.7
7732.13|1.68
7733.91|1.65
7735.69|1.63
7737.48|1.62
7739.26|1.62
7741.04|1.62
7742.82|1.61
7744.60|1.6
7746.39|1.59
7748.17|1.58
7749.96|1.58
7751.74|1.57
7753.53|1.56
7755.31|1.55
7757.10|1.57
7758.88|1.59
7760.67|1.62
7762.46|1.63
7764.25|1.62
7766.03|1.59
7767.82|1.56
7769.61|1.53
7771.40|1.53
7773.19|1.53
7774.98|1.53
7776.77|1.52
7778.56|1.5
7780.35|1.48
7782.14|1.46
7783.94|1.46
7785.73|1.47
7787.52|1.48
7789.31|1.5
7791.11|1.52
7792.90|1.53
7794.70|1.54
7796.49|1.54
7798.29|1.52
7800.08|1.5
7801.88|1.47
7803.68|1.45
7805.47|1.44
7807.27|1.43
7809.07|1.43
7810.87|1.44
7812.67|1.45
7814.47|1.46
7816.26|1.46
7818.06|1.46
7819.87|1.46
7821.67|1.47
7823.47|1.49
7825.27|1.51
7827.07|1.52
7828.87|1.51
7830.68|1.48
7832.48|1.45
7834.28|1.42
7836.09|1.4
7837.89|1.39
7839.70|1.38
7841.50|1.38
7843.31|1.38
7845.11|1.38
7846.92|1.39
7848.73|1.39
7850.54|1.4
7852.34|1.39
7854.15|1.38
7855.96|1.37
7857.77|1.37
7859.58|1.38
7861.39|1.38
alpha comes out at 7509.7 angstrom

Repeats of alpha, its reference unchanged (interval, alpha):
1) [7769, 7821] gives 7801.7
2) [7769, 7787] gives 7780.7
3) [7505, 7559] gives 7531.1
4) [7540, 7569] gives 7559.5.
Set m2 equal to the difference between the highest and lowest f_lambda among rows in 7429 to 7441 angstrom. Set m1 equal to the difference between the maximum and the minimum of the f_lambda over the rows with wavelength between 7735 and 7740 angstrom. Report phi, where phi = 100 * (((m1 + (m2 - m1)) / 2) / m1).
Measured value 300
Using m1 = 0.01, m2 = 0.060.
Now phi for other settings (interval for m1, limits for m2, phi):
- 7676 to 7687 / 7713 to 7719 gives 21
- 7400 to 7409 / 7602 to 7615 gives 33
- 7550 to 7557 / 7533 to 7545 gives 350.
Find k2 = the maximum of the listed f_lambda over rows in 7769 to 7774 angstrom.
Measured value 1.53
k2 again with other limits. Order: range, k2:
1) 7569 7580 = 1.61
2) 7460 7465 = 1.39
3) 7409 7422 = 1.37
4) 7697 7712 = 2.01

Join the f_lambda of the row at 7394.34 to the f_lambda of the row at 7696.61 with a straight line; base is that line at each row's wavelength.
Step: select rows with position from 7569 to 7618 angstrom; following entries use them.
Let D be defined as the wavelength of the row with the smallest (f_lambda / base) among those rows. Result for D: 7570.06 angstrom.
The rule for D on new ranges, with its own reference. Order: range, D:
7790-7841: 7839.70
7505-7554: 7535.28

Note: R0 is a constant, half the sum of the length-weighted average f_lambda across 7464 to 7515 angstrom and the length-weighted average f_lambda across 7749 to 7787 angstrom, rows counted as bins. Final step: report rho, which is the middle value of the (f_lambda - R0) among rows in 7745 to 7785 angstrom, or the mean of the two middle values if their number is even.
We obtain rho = 0.05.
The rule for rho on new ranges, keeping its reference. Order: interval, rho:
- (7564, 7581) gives 0.03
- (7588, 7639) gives 0.25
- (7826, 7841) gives -0.07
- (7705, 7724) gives 0.39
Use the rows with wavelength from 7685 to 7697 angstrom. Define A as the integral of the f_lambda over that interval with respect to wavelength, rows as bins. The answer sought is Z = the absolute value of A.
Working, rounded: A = 24.5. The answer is 24.5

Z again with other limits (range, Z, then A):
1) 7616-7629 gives 24.2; 24.2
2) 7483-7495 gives 18.1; 18.1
